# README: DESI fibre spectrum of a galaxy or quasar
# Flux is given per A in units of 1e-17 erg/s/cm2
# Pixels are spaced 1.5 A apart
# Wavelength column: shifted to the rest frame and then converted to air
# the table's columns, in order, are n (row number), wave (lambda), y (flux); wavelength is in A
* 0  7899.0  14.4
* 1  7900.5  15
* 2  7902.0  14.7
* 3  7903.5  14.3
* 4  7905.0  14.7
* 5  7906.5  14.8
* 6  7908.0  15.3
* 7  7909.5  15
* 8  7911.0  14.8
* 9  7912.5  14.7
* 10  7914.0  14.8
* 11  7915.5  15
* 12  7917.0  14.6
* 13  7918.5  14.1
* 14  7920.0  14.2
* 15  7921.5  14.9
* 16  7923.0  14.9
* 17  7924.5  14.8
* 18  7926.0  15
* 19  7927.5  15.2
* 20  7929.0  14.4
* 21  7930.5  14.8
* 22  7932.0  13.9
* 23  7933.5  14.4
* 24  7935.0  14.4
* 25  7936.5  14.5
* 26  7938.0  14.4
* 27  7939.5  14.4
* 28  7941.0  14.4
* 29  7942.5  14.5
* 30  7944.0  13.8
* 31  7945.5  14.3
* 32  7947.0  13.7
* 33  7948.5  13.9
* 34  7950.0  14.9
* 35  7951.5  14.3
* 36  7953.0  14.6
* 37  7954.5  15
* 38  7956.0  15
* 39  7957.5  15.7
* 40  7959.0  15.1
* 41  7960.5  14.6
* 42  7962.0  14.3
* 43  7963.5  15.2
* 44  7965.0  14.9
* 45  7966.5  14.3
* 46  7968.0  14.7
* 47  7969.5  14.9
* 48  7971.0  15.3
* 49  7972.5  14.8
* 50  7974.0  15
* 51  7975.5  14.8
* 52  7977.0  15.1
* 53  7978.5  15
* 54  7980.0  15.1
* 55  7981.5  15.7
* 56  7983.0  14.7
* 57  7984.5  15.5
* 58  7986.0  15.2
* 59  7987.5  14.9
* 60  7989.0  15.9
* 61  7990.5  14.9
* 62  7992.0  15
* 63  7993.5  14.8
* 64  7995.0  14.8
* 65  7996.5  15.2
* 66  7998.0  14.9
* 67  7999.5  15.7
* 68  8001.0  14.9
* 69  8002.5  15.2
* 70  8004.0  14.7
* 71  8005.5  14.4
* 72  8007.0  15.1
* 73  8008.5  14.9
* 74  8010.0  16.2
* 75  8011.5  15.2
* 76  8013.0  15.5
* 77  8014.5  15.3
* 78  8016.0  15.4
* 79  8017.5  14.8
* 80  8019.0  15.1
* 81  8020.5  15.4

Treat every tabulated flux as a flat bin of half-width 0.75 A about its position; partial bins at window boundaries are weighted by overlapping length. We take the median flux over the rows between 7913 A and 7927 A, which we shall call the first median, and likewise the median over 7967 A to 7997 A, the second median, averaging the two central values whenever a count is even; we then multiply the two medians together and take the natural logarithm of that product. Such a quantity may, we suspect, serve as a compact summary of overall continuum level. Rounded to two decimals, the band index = 5.40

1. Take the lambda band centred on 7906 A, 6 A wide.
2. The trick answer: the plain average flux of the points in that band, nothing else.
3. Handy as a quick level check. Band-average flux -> 14.8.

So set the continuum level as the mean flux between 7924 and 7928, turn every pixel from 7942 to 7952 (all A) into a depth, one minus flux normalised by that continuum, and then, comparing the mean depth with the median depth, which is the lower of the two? 0.0467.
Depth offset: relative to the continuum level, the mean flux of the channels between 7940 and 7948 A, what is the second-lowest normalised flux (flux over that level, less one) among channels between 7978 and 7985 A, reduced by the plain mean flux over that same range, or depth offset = -15.14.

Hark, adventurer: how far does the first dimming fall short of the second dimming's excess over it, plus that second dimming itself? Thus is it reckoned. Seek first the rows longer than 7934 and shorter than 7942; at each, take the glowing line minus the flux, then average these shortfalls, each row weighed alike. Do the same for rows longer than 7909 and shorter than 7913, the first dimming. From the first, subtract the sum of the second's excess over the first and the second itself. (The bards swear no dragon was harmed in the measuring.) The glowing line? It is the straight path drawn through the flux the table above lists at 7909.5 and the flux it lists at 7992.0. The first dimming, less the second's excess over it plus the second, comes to -0.8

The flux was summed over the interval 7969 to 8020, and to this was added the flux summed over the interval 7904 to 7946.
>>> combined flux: 923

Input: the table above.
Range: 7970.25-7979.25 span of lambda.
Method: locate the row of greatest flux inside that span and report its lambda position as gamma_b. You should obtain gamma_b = 7971.0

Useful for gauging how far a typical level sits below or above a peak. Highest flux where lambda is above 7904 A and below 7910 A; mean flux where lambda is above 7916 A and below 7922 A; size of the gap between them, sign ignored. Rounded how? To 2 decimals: 0.85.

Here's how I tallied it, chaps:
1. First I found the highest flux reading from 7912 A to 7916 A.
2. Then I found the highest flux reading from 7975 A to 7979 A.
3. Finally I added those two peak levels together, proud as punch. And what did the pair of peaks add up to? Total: 30.1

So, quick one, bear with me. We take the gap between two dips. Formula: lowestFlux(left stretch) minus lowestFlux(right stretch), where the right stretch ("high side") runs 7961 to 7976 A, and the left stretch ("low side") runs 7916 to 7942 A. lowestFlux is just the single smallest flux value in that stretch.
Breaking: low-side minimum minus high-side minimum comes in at -0.40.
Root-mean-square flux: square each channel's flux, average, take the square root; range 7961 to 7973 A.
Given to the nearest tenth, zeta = 14.8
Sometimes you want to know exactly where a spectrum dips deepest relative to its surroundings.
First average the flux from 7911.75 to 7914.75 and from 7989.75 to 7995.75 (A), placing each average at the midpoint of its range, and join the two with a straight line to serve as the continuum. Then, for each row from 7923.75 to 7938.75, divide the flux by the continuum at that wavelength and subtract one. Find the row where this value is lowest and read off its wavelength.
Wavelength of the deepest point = 7932.0 A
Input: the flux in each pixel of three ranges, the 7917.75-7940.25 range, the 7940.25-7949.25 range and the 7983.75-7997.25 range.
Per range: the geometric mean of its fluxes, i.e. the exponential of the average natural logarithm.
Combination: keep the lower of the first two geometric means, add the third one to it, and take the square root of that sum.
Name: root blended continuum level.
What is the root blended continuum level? 5.406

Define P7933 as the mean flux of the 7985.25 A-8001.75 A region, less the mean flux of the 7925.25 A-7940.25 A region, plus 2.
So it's 2.6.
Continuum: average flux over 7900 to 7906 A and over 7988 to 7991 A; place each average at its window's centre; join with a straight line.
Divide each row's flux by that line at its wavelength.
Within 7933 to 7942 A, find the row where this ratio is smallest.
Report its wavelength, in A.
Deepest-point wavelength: 7941.0 A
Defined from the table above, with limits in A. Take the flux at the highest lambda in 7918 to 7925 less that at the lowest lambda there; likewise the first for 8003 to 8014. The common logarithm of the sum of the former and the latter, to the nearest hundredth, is 0.18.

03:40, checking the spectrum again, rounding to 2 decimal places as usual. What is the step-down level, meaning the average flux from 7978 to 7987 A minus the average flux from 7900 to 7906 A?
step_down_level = 0.53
